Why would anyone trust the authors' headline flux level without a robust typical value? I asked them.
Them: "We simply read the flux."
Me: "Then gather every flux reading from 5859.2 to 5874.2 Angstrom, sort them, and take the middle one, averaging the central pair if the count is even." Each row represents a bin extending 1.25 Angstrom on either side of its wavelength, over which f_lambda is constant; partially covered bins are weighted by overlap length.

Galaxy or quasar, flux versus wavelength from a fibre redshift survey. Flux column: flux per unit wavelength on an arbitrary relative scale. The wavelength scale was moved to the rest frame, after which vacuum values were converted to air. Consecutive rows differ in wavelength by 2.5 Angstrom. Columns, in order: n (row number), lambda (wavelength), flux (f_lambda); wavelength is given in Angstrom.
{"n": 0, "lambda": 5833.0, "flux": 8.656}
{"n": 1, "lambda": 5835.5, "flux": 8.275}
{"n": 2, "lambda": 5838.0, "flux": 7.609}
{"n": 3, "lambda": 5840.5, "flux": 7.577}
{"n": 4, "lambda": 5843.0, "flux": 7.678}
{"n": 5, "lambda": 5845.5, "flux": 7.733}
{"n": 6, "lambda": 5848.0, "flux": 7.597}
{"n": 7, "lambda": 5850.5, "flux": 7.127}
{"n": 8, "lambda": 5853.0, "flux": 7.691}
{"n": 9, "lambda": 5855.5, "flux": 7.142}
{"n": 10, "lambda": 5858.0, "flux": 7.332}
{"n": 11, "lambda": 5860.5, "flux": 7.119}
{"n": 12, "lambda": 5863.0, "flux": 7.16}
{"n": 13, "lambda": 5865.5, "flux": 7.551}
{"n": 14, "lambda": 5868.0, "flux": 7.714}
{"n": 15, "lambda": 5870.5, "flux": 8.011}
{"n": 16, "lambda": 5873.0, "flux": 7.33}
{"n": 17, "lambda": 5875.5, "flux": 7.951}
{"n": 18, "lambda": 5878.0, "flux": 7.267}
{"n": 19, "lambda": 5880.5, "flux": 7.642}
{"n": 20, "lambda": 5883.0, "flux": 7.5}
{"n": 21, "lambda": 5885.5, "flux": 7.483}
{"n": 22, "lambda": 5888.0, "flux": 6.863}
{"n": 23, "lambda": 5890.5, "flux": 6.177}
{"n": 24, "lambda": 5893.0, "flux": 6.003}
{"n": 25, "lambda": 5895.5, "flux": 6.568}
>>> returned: 7.44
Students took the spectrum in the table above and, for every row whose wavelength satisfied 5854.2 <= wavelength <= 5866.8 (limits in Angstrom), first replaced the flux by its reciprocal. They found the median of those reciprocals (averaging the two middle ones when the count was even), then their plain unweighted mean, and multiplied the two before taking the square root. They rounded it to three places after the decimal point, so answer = 0.139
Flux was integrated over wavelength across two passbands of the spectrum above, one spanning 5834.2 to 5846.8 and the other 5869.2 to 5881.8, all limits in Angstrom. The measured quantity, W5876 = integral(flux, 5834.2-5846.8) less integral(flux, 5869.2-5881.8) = 1.7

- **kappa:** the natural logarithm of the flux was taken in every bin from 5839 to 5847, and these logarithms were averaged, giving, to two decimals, 2.04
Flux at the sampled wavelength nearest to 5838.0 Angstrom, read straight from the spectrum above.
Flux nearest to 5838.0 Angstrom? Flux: 7.609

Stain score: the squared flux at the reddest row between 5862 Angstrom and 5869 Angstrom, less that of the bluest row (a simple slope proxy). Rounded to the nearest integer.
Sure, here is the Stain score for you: 8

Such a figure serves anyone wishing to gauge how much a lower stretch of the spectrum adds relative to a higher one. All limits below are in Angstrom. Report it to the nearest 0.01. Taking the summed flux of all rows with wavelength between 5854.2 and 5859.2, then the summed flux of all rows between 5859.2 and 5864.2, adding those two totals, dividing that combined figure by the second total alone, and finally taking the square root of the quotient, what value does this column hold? 1.42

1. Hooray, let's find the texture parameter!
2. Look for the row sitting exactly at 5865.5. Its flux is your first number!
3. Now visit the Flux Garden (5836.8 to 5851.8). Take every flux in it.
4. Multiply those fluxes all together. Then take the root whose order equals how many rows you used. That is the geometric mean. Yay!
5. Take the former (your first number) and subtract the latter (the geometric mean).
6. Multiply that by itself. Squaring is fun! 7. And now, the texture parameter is 0.00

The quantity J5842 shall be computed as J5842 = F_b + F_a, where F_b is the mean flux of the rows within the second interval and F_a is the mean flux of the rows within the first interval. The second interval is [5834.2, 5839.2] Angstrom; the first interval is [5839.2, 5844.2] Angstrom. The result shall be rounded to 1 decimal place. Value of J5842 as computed 15.6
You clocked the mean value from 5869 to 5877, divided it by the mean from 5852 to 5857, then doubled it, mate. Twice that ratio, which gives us 2.09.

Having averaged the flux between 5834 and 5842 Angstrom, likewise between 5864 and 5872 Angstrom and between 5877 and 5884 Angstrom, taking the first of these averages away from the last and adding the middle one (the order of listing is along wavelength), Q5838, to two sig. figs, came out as 7.4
